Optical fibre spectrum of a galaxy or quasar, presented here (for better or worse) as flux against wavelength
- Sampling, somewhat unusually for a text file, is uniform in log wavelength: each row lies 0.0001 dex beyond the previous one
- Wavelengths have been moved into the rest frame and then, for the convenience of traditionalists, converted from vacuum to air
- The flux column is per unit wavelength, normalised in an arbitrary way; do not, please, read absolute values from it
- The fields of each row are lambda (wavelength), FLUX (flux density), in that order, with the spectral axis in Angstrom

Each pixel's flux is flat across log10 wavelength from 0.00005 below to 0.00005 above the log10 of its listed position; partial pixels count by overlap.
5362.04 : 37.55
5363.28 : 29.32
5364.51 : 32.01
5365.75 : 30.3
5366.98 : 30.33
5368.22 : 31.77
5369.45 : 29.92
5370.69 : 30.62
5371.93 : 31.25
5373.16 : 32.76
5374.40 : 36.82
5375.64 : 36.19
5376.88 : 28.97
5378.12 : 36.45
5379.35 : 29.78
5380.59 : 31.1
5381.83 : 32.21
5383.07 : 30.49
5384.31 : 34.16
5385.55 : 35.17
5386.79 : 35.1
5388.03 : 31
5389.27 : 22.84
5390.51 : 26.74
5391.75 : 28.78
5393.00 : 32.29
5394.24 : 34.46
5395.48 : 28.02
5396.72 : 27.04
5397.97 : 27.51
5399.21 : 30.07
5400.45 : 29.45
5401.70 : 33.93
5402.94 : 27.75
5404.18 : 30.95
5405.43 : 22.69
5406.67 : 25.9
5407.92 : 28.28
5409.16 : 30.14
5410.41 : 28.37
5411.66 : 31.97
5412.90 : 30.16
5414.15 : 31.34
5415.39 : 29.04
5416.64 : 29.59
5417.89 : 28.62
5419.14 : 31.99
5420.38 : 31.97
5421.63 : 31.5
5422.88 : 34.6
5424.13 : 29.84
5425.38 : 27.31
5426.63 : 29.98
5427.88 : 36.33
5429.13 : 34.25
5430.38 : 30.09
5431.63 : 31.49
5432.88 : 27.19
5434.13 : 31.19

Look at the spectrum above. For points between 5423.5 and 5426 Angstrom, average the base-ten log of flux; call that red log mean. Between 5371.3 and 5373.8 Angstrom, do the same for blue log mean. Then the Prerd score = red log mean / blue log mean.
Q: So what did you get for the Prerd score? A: 0.97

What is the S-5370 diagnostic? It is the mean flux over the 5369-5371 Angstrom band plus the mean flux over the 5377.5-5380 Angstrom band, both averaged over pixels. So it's 63.4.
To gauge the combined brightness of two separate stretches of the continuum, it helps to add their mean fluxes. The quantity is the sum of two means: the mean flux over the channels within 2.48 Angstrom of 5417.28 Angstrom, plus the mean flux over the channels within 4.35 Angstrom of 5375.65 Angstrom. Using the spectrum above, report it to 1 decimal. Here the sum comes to 63.0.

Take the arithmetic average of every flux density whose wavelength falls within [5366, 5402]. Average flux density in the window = 31.2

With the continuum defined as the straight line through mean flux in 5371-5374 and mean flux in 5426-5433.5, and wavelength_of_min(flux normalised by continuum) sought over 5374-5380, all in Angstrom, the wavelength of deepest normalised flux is 5376.88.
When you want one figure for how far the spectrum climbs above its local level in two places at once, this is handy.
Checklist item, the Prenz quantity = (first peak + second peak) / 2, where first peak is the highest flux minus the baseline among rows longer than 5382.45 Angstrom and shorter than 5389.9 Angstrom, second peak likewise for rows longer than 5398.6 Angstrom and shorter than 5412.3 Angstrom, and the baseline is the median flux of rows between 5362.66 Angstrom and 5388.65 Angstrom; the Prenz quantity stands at 3.3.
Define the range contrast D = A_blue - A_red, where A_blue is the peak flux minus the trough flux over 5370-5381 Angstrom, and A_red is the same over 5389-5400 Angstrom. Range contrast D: -4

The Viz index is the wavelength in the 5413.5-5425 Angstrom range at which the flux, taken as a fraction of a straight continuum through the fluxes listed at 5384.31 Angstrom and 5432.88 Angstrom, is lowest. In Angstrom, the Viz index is 5417.89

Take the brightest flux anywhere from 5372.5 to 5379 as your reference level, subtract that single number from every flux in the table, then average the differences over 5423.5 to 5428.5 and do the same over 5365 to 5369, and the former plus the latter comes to -12.0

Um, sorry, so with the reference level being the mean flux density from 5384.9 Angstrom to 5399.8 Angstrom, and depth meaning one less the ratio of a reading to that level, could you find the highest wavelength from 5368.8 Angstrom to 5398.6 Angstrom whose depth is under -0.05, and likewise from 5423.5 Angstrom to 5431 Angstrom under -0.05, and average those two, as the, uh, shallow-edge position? 5411.7 Angstrom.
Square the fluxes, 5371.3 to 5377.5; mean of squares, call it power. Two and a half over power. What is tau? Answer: 0.0023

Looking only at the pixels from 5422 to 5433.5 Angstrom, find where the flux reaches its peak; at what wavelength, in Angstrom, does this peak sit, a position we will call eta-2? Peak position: 5427.88 Angstrom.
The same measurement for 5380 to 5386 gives 5385.55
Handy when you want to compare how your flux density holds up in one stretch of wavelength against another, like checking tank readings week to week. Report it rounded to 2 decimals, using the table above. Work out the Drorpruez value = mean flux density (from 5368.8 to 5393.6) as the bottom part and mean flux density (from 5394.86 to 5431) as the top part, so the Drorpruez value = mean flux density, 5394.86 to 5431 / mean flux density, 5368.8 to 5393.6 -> 0.95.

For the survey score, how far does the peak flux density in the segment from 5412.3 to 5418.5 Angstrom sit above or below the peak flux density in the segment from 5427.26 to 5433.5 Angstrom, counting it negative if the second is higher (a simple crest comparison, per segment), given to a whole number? -5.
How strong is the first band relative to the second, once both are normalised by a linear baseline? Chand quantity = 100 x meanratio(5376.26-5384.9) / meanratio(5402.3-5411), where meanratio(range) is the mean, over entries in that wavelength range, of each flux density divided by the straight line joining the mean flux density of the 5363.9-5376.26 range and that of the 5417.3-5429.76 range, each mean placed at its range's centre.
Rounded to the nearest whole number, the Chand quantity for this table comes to 114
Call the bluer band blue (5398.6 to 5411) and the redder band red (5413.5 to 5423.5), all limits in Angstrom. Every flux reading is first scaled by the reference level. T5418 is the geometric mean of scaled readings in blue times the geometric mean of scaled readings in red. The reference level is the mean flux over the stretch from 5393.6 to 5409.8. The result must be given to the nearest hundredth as 1.06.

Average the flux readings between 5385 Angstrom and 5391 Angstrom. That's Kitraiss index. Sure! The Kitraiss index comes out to 30.2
